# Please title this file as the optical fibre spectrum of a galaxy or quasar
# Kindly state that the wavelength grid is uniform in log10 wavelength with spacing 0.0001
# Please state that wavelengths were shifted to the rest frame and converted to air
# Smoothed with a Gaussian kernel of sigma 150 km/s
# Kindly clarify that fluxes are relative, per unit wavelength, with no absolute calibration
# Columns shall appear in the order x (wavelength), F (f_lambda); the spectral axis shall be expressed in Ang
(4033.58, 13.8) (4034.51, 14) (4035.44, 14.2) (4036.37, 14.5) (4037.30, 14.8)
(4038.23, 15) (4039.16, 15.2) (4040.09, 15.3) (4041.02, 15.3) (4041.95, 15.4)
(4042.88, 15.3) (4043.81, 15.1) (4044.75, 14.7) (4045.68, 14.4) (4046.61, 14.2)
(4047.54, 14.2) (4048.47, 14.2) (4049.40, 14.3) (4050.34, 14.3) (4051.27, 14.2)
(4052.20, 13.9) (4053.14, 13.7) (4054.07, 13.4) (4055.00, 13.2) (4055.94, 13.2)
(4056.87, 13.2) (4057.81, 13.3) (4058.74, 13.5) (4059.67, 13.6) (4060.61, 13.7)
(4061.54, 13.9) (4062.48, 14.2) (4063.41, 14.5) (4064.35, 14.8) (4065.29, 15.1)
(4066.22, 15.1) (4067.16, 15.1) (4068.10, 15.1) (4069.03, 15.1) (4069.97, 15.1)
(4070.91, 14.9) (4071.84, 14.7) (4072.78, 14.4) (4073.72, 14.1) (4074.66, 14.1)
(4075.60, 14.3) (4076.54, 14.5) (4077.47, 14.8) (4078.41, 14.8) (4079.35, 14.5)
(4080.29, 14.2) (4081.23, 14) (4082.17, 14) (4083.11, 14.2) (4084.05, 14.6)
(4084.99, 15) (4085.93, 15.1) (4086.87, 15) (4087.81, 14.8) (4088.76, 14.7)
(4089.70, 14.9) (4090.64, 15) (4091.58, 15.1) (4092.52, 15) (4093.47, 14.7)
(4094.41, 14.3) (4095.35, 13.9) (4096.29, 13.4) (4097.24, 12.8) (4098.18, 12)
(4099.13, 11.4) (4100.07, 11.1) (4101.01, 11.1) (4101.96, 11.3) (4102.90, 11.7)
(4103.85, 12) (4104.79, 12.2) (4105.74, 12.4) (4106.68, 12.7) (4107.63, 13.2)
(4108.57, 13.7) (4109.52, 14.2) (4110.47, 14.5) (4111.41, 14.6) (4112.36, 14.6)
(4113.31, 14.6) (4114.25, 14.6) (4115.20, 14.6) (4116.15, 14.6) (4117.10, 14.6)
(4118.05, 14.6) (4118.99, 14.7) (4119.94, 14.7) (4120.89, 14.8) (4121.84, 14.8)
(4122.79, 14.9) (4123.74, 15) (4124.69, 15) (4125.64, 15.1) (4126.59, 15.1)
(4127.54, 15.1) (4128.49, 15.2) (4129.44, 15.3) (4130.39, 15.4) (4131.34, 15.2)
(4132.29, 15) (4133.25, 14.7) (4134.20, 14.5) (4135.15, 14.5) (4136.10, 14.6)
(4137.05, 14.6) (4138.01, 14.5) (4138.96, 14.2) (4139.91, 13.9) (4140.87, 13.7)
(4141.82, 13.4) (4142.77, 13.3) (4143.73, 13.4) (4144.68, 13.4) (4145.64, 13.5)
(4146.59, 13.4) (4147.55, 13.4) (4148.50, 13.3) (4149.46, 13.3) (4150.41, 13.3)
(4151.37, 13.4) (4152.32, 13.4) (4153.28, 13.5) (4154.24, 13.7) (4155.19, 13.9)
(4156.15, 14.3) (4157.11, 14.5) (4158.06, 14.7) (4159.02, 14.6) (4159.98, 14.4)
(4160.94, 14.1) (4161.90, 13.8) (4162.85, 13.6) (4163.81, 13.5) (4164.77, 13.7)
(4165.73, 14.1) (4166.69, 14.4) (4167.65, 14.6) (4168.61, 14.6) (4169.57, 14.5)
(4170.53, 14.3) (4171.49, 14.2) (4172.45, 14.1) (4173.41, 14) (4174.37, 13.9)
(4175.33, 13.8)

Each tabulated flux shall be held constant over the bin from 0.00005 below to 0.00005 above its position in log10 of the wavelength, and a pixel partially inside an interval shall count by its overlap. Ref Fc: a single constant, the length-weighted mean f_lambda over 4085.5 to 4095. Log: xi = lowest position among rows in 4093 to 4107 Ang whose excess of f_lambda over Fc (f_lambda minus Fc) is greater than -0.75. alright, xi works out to 4093.47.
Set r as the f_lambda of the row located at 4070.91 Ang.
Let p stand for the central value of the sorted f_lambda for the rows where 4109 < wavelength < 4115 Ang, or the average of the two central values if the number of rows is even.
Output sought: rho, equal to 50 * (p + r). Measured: 1475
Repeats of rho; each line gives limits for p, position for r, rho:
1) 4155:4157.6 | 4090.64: 1465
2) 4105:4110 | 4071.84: 1395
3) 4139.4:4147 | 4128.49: 1430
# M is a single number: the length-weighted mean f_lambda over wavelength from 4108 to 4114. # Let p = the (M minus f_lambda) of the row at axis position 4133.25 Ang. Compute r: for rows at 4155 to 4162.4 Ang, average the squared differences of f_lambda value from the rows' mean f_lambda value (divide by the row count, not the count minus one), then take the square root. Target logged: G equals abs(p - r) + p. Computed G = 0.31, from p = -0.3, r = 0.31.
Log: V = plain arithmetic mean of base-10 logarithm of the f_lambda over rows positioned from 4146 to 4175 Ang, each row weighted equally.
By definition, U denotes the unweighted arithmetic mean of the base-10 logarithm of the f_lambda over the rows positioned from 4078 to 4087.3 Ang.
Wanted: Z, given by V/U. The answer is 0.98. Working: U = 1.16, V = 1.14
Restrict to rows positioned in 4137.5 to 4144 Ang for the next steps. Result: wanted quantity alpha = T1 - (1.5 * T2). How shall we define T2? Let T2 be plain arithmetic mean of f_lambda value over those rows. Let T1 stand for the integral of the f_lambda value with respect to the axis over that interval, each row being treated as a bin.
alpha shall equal 69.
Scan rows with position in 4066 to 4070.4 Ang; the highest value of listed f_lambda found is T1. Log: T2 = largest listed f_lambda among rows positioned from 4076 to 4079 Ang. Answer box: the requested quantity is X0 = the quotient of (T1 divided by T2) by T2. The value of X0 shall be 0.0689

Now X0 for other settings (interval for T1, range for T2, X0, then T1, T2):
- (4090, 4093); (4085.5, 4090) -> 0.0662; 15.1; 15.1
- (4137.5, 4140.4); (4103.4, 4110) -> 0.0719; 14.5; 14.2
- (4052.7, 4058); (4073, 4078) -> 0.0625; 13.7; 14.8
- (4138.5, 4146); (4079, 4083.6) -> 0.0675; 14.2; 14.5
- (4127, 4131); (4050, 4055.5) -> 0.0753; 15.4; 14.3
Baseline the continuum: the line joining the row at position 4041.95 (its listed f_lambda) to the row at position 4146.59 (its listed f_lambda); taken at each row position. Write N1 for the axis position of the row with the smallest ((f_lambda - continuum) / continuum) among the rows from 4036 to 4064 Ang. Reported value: 4055.00 Ang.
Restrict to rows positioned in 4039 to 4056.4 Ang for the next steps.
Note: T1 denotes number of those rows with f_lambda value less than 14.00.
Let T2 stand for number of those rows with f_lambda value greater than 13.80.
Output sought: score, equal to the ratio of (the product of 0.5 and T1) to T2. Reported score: 0.17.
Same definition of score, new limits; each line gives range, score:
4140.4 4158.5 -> 2.00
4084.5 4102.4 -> 0.33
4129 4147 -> 0.33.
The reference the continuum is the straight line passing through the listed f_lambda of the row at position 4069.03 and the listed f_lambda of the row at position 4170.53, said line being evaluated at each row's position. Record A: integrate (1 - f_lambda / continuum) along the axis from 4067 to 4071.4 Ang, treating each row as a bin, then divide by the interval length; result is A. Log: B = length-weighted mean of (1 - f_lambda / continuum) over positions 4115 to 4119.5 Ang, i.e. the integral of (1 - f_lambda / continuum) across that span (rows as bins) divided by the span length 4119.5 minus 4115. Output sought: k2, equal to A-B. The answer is -0.004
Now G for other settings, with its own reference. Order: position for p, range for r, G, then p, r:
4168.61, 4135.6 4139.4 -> 0.16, -0.2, 0.16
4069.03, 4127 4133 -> 0.13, -0.7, 0.13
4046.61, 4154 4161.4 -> 0.33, 0.2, 0.33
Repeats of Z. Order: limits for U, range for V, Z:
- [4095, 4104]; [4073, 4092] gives 1.08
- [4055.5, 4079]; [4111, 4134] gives 1.01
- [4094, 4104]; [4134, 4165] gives 1.05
